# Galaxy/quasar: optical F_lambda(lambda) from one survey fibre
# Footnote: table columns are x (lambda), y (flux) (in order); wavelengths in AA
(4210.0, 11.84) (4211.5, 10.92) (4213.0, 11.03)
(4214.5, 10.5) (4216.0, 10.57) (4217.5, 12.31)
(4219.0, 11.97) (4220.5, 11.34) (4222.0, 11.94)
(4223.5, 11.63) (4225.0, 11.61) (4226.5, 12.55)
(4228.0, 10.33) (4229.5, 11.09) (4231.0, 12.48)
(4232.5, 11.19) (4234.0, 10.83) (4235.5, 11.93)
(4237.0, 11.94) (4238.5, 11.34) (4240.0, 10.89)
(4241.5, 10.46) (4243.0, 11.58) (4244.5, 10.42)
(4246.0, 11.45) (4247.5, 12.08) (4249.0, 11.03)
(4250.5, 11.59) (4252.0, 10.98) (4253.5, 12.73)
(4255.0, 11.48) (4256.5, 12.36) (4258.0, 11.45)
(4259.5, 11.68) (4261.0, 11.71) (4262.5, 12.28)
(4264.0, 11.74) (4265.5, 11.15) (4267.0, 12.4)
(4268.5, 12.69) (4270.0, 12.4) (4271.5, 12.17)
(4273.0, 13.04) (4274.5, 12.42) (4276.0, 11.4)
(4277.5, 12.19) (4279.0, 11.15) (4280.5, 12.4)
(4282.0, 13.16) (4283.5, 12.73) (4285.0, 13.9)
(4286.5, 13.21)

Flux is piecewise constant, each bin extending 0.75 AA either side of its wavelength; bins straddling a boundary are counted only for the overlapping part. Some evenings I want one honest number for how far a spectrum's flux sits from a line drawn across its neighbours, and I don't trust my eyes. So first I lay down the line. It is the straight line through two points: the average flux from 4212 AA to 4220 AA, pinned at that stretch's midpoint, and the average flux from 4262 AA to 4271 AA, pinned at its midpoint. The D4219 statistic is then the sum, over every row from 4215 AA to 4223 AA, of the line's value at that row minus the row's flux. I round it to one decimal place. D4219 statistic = -1.5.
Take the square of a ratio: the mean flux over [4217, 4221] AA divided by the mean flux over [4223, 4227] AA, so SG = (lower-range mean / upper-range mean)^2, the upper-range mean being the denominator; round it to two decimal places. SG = 0.99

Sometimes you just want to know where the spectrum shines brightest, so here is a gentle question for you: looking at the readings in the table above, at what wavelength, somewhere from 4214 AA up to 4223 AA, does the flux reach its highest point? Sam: 4217.5 AA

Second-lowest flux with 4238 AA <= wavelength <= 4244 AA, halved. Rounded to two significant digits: 5.4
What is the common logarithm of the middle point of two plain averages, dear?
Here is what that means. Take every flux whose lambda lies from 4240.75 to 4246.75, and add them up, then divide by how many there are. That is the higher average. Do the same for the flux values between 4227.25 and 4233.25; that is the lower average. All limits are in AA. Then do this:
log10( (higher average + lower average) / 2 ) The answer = 1.05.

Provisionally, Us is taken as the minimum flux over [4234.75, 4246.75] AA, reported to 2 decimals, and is 10.42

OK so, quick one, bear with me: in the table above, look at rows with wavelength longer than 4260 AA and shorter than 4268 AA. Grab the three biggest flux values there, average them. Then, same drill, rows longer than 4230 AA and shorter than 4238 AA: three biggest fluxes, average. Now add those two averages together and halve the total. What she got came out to 12.13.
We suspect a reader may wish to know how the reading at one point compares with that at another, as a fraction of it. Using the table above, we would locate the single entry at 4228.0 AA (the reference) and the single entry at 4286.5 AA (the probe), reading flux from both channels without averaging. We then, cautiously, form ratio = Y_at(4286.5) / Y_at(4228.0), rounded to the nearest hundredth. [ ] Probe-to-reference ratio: 1.28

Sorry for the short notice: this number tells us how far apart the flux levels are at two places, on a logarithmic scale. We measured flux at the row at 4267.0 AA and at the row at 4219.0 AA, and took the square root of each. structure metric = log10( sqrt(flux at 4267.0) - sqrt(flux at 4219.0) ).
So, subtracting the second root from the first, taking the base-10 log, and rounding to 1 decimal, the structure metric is -1.2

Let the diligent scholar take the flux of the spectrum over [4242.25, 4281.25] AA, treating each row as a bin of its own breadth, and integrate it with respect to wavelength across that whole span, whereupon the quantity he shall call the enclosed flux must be 462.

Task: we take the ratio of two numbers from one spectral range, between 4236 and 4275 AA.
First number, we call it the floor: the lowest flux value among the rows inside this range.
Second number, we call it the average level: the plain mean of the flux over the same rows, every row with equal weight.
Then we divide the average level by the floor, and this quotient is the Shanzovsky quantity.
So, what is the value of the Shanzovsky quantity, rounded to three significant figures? 1.13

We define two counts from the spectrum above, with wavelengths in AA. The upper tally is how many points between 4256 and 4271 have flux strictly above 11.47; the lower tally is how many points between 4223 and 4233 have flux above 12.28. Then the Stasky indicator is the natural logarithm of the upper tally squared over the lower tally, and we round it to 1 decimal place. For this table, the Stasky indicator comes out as 3.5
